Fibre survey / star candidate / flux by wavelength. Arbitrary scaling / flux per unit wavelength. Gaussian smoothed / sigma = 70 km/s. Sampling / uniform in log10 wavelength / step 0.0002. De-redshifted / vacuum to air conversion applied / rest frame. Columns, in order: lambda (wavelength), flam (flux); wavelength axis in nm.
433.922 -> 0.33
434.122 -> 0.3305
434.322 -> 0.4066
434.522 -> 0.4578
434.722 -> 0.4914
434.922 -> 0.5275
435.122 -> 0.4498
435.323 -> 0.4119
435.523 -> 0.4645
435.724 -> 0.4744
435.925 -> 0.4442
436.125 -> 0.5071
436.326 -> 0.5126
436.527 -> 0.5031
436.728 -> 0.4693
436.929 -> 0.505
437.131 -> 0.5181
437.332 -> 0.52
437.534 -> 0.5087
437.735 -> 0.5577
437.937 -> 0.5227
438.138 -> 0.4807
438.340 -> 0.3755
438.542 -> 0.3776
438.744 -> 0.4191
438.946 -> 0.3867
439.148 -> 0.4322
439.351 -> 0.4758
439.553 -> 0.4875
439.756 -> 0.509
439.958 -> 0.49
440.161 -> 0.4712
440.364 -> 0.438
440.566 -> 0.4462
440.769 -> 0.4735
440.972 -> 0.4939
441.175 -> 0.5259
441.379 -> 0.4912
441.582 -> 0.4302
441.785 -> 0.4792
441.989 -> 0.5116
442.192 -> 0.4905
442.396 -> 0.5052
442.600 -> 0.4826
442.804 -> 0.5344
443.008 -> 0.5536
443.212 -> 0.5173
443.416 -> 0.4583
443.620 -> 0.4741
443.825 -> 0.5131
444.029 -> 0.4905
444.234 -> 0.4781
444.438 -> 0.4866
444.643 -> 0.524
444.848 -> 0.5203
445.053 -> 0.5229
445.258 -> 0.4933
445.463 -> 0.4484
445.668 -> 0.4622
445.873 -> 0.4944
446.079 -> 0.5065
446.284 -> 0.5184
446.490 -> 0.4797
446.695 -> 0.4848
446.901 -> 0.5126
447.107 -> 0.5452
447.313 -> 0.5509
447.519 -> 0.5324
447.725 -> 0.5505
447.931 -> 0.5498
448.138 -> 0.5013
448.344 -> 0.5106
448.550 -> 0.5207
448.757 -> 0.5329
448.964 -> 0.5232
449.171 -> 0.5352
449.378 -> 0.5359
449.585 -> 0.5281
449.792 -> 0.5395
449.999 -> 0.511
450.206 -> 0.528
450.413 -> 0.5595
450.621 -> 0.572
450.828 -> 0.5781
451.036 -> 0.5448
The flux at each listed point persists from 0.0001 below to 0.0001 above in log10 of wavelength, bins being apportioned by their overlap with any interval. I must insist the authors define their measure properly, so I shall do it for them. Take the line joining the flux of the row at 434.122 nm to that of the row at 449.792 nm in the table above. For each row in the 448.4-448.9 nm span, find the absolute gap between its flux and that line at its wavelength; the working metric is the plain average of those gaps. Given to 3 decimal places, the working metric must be 0.005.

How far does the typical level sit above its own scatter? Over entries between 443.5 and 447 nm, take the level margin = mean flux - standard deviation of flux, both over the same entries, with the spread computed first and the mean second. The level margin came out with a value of 0.47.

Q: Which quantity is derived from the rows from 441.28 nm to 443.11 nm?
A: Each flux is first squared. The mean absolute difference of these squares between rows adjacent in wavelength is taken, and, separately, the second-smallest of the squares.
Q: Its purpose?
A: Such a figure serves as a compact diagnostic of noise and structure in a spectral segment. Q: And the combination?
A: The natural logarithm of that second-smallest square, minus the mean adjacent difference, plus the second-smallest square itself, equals -1.27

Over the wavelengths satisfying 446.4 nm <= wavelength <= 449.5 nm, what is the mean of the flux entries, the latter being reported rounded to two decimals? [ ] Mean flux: 0.52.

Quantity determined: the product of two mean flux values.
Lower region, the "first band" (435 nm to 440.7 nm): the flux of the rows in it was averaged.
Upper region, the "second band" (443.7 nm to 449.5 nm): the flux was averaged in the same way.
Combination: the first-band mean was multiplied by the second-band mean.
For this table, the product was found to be 0.240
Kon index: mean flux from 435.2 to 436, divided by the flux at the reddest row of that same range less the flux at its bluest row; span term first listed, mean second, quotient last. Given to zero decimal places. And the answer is 14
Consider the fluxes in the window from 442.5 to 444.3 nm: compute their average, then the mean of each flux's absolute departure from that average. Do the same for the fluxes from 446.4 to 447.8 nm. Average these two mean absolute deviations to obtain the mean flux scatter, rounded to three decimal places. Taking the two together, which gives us 0.026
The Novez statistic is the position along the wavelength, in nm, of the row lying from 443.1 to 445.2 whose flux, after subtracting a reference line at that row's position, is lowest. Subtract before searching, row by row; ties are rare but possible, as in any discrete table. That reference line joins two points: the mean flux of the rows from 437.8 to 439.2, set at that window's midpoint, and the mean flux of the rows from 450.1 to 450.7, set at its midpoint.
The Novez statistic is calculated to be 443.416 nm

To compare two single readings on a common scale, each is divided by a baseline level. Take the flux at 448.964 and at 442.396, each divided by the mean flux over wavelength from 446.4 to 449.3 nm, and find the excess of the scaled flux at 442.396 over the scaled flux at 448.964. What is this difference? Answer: -0.03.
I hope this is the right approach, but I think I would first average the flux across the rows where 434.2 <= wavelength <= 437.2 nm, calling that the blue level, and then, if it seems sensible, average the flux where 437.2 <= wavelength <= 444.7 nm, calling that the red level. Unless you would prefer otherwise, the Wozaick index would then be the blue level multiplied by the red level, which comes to 0.229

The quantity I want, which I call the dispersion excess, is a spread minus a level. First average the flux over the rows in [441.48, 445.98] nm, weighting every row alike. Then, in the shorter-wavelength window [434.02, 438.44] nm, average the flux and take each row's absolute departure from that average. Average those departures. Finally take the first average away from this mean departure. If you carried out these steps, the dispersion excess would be -0.452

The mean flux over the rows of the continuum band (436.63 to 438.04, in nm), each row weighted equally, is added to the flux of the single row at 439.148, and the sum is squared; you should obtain 0.90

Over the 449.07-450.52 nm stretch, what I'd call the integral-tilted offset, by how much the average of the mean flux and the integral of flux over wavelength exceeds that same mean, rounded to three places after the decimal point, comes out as 0.120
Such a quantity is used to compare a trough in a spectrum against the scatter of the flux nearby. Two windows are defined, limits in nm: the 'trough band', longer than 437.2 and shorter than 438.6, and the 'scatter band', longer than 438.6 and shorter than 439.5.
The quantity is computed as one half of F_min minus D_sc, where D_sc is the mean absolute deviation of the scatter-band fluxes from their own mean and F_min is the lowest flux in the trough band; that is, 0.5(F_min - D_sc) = 0.175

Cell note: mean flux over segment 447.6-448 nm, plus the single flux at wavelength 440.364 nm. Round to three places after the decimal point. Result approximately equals 0.988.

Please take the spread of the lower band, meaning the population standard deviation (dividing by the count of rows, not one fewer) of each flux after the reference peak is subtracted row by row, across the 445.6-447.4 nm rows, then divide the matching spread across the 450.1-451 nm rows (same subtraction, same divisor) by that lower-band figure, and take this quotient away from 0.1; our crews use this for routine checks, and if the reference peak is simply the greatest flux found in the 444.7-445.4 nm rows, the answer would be -0.60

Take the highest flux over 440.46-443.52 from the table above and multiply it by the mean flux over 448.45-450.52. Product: 0.294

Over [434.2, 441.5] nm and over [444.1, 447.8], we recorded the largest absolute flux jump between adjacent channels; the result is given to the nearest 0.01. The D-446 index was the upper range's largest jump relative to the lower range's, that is 0.43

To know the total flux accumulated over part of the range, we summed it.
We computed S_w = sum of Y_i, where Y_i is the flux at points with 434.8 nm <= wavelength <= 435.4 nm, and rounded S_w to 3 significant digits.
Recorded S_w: 1.39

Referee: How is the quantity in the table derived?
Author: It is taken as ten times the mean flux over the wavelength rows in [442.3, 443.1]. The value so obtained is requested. 5.2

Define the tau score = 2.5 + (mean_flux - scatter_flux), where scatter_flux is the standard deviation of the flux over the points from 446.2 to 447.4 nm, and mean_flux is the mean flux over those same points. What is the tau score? 2.99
